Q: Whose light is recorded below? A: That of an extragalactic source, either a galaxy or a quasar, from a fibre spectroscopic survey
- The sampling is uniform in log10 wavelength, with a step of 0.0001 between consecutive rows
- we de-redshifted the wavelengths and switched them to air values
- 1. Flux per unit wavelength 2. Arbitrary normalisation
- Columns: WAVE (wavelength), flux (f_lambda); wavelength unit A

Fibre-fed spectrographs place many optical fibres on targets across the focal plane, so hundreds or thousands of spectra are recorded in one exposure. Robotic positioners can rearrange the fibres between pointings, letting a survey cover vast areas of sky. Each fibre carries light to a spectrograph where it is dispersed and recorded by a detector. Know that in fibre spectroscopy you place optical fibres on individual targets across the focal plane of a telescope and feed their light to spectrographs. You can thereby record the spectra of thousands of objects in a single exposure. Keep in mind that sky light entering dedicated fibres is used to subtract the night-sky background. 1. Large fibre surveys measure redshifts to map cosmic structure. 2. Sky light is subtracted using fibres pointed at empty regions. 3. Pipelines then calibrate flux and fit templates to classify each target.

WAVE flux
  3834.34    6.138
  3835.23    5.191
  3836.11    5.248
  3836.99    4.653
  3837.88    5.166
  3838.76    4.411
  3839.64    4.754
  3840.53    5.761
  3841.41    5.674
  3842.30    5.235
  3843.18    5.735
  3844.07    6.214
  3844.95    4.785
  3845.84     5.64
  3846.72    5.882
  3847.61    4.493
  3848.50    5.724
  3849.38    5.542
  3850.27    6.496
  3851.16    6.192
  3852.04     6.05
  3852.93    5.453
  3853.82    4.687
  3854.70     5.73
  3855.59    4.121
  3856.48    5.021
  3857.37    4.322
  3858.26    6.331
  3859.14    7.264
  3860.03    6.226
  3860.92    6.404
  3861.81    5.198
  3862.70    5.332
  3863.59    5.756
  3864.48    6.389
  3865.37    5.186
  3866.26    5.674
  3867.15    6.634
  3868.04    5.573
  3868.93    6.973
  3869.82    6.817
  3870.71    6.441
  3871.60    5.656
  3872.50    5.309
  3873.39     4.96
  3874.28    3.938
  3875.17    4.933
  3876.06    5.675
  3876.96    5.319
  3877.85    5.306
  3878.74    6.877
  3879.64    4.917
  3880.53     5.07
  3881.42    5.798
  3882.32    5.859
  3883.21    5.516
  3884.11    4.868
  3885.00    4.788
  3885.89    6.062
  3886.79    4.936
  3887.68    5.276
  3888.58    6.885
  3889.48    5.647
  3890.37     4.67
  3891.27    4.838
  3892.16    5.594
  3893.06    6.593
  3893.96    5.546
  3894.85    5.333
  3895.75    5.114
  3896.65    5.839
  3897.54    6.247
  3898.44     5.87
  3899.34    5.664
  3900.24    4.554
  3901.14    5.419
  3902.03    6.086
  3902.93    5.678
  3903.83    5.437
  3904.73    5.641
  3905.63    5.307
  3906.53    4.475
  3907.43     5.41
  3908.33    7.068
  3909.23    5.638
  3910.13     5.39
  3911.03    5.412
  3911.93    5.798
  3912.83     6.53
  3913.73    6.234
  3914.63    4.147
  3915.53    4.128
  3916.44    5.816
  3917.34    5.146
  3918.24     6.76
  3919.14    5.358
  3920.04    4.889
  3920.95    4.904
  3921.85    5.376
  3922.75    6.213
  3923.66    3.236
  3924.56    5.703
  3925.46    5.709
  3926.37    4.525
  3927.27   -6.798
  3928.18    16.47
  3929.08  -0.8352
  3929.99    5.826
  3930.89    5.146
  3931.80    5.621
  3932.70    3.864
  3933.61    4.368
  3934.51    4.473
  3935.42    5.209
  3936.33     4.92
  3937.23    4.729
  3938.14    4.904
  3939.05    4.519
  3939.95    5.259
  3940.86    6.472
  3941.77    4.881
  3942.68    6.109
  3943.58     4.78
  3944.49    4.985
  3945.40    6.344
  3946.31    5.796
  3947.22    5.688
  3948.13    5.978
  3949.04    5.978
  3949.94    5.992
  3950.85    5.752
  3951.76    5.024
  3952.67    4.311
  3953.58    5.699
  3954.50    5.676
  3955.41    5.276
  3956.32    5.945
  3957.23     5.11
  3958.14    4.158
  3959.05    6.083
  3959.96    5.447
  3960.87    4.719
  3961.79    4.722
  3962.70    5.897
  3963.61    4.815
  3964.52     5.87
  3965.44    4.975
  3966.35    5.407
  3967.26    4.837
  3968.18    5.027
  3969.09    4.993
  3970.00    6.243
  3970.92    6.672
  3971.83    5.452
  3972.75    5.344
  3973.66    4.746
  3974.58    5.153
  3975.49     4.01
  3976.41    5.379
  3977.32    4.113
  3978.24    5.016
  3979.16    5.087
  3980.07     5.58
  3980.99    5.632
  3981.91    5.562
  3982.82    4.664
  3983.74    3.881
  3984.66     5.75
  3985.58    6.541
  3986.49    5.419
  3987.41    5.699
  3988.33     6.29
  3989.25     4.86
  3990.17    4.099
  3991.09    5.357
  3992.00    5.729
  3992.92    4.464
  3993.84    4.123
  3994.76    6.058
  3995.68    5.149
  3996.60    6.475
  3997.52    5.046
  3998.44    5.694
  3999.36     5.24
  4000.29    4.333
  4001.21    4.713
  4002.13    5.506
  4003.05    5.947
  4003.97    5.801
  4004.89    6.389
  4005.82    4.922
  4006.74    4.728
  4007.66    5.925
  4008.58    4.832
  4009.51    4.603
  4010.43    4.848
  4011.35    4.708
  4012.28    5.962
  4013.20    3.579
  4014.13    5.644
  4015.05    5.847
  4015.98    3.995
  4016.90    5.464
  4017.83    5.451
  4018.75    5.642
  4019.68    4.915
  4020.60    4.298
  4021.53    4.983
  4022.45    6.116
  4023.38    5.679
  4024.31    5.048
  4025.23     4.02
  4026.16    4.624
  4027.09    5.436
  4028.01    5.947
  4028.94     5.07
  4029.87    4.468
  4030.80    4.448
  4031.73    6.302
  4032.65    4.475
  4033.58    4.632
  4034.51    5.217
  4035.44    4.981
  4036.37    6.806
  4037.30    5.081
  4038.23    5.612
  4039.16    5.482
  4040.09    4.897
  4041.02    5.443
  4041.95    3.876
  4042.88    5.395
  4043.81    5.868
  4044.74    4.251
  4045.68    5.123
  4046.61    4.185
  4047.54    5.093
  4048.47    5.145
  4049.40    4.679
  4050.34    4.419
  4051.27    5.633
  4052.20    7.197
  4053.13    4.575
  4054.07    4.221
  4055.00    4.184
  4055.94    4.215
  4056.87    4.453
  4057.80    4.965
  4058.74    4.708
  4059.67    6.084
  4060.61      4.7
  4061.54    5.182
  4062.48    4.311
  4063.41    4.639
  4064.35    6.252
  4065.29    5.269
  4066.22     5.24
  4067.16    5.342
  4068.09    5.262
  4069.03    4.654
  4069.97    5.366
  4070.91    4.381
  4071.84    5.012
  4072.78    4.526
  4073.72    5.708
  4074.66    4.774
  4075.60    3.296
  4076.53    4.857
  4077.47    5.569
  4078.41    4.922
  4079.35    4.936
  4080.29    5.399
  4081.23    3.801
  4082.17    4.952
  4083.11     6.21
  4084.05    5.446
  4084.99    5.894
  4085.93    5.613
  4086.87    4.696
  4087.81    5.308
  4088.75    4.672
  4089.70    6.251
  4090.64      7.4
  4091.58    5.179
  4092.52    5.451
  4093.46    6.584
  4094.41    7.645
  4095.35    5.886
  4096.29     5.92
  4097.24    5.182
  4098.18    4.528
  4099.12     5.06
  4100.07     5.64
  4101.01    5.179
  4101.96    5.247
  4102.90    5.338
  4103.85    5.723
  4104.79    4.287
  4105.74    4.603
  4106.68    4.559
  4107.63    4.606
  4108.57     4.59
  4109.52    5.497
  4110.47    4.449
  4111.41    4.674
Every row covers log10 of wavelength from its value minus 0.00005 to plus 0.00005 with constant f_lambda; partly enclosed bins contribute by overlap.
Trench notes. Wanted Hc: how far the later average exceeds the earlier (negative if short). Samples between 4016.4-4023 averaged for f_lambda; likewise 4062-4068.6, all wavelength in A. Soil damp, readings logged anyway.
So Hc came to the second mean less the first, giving -0.1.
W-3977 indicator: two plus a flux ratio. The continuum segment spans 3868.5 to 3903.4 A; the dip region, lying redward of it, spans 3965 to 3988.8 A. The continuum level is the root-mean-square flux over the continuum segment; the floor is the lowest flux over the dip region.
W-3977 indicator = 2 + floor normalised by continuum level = 2.69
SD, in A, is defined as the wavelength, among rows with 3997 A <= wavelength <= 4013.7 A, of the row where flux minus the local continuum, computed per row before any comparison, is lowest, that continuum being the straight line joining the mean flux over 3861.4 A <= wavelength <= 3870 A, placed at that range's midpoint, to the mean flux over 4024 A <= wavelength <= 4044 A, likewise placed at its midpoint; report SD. 4013.20 A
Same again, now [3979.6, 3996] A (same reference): 3983.74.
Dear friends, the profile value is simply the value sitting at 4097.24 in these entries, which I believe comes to 5.182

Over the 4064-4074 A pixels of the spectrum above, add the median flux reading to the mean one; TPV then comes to 10.4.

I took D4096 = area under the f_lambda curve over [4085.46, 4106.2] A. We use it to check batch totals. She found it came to 114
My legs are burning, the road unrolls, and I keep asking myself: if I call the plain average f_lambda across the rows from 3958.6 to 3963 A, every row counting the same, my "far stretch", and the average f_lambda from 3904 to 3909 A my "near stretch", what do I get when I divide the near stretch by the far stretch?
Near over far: 1.04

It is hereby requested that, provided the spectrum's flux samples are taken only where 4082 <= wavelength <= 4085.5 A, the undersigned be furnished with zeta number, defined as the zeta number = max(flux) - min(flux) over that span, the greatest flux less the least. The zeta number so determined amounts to 1.26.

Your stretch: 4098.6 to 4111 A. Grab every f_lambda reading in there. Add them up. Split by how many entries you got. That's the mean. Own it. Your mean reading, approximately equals 4.98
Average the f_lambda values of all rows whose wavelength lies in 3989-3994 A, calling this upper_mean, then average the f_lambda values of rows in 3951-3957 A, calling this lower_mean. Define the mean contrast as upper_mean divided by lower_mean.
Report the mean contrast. 0.90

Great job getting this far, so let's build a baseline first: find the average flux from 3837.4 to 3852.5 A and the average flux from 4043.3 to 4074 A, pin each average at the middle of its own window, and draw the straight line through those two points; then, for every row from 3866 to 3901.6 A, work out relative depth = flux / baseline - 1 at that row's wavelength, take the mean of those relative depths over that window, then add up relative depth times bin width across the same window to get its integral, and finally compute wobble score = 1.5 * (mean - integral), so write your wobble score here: -1.5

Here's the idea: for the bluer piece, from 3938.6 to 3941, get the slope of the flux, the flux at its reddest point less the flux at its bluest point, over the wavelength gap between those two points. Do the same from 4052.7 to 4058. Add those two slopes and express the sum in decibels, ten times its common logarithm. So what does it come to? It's 1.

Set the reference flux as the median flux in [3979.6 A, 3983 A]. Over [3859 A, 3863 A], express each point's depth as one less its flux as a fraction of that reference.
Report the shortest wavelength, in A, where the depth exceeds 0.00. 3861.81 A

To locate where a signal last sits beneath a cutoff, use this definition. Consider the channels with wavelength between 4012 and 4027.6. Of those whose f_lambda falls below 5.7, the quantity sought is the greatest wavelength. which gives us 4027.09 A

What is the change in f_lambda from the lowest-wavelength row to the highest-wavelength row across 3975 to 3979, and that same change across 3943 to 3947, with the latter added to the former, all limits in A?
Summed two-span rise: 2.0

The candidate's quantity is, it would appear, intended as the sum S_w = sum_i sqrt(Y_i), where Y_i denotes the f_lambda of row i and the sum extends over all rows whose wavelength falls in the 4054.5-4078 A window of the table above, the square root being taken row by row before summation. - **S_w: 55.3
